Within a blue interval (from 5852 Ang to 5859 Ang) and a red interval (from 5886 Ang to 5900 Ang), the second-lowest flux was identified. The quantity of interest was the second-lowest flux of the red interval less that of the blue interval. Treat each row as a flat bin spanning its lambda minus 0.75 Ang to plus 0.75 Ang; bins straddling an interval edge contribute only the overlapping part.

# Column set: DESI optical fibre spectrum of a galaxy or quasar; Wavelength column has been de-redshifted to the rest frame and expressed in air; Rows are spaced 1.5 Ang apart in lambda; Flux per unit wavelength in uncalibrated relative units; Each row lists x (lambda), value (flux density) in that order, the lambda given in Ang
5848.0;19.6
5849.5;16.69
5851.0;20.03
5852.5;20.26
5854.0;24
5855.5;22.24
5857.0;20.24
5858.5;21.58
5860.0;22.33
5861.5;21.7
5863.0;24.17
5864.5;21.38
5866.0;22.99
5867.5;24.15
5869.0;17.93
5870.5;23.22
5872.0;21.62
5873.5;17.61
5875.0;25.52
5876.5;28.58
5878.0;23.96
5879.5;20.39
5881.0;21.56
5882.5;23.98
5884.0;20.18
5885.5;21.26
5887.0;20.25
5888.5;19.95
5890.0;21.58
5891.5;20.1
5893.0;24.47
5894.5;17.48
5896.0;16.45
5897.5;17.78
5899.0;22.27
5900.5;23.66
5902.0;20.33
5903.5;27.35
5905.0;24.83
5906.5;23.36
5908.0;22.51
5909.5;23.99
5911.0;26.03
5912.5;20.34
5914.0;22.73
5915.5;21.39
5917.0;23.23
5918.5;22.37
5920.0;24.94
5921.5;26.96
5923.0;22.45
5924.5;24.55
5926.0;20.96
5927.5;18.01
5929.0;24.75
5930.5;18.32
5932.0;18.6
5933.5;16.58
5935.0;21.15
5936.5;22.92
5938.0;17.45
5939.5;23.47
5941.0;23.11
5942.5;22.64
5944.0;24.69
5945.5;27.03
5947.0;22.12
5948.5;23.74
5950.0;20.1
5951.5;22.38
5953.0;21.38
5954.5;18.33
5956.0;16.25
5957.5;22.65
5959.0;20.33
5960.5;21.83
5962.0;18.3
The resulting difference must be -3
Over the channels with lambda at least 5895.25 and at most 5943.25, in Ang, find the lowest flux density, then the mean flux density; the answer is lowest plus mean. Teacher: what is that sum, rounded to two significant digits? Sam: 38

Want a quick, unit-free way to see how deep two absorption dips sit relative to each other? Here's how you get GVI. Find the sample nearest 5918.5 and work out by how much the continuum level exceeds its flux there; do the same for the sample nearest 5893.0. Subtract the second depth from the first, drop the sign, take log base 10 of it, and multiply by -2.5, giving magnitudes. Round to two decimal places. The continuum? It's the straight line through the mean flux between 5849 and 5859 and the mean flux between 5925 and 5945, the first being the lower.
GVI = -0.85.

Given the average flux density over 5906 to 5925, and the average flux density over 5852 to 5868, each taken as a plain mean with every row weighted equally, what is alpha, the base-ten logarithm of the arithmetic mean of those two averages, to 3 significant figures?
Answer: 1.36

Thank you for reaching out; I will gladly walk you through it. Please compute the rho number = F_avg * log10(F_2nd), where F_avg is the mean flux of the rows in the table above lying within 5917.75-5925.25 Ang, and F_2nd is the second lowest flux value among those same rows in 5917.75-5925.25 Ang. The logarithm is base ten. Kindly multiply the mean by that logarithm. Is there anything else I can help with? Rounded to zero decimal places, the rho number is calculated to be 33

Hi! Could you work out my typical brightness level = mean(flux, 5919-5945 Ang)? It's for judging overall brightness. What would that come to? 21.9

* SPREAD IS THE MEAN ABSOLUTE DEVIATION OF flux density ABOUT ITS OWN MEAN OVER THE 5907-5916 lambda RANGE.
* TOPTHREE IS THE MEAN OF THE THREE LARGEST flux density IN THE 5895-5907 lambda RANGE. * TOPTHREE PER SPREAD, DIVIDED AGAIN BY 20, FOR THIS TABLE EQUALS 0.870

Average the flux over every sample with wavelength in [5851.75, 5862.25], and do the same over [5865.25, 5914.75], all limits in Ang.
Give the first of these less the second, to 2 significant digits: -0.31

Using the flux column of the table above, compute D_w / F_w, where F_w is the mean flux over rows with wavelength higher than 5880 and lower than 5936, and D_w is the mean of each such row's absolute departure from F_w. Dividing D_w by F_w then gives 0.104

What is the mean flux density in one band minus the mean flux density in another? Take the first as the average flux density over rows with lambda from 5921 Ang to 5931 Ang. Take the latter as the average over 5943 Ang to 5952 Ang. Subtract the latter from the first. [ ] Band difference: -1.1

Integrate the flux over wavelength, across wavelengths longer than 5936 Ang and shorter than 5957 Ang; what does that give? 458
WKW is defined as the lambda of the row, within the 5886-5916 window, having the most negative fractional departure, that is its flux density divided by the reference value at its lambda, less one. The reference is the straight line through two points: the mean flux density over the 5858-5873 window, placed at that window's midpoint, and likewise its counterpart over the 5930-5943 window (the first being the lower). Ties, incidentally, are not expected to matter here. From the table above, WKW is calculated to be 5896.0 Ang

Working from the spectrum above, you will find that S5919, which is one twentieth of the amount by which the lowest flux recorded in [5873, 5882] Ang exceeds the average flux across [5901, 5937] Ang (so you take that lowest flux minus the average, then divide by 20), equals -0.24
